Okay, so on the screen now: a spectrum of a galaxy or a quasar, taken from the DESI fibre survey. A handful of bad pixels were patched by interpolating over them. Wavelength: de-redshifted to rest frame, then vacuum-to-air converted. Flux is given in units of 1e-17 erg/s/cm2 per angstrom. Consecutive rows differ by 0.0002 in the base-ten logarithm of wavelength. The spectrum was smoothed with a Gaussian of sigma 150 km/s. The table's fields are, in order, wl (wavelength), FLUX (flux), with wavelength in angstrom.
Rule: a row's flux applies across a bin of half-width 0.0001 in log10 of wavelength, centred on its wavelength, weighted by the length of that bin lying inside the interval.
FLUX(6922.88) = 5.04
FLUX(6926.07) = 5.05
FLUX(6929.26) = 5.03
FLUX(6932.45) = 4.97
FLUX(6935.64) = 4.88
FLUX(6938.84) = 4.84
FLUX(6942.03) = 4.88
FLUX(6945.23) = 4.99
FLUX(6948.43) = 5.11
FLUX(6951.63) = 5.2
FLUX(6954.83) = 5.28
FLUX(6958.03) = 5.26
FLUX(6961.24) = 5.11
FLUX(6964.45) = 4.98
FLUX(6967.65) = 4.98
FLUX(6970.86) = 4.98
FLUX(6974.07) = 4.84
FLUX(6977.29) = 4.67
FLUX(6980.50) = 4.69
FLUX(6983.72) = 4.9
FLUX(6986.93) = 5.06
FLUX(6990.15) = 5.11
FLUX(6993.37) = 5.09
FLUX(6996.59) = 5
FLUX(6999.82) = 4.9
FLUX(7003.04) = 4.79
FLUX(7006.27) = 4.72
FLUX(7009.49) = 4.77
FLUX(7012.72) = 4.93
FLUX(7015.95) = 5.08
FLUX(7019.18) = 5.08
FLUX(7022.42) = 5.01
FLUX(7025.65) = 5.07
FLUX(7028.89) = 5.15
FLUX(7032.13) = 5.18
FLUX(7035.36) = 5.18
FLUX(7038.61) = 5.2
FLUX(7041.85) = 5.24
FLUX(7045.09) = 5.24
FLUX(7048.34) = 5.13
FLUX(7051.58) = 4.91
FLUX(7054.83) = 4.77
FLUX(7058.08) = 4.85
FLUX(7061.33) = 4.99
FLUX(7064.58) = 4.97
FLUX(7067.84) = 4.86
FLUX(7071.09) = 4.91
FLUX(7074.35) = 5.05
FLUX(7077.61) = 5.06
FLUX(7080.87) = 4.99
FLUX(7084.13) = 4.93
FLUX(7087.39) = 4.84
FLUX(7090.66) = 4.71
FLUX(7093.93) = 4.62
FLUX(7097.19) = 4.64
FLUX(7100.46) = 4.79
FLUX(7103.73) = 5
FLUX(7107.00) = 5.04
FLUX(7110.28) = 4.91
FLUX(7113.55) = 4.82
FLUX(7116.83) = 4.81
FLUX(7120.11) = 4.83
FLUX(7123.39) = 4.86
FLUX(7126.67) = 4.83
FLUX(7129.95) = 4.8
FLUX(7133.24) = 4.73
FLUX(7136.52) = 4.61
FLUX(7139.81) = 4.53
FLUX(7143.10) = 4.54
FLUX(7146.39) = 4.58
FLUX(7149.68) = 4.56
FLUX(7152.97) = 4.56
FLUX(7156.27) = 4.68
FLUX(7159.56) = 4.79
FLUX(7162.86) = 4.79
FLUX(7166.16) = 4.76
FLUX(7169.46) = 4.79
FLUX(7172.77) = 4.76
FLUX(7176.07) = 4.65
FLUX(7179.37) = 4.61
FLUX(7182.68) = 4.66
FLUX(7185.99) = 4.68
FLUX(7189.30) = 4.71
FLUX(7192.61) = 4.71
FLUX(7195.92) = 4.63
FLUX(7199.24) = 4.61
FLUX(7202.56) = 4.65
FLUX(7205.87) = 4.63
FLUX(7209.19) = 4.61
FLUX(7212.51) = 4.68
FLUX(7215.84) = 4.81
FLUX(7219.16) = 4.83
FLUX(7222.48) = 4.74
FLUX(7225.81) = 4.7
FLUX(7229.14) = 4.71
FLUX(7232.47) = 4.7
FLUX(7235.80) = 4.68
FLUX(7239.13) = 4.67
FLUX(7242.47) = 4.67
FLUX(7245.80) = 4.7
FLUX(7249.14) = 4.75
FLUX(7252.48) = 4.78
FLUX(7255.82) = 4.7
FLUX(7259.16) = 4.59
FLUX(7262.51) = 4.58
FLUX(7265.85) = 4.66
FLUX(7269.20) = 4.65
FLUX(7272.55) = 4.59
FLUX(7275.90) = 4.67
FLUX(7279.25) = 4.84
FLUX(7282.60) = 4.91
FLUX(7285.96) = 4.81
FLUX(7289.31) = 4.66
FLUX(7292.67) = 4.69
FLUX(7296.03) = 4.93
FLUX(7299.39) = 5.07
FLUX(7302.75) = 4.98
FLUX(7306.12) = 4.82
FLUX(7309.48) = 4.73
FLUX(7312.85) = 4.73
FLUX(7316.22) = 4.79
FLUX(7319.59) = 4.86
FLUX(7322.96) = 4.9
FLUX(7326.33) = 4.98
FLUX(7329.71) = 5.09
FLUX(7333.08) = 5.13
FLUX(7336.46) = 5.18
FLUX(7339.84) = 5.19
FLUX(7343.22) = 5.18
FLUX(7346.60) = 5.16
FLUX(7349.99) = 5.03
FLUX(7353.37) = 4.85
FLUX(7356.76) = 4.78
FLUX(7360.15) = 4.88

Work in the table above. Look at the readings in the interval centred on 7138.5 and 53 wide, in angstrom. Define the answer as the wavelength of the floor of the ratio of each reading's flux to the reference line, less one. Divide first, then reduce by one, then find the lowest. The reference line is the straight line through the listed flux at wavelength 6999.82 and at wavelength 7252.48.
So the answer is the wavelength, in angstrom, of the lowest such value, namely 7139.81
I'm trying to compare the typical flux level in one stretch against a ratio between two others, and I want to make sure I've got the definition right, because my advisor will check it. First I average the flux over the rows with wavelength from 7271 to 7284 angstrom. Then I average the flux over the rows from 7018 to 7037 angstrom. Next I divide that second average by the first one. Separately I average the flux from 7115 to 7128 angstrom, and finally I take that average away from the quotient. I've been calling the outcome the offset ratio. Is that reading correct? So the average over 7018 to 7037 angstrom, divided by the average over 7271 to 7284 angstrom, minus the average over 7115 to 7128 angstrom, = -3.76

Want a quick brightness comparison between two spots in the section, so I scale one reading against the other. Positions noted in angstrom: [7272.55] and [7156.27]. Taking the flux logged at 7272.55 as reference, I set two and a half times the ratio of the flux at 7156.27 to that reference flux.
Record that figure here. 2.55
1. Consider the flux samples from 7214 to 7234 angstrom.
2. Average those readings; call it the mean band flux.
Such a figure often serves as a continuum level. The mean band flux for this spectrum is 4.75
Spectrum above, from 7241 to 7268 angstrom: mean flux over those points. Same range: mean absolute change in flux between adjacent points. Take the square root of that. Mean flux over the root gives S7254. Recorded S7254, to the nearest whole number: 20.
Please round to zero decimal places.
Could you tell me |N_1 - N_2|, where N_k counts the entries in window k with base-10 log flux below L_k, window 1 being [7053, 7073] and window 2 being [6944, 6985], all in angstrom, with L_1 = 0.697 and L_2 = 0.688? 2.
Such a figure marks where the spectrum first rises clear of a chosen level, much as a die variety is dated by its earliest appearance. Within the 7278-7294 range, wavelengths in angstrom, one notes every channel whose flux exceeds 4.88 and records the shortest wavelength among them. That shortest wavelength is 7282.60 angstrom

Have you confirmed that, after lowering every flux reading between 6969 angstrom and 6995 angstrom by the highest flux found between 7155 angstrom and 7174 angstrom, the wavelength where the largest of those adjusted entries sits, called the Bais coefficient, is 6990.15 angstrom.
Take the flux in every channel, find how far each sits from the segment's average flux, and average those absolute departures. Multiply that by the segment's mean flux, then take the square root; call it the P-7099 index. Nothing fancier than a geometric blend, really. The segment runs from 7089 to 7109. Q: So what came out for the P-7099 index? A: 0.84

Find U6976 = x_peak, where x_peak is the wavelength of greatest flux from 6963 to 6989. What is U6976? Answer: 6986.93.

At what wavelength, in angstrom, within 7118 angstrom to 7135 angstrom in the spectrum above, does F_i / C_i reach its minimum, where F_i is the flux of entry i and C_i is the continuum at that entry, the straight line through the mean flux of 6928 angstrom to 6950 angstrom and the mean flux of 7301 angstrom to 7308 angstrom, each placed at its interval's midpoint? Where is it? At 7133.24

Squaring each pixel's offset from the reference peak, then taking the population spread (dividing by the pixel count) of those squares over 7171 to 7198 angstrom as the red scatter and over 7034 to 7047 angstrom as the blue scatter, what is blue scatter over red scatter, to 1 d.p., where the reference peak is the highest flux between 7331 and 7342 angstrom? 0.0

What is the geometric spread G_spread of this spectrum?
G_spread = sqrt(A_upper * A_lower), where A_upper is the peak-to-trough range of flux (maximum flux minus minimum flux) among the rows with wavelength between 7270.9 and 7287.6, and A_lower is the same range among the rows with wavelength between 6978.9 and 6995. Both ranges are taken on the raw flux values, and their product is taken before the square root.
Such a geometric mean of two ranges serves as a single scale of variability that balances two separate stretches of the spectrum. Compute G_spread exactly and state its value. 0.37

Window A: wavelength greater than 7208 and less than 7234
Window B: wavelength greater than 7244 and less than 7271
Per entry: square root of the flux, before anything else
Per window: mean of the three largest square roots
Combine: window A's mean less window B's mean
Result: 0.011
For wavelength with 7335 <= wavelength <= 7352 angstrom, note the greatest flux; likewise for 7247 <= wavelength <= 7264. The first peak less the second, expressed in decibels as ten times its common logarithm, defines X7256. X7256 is -3.9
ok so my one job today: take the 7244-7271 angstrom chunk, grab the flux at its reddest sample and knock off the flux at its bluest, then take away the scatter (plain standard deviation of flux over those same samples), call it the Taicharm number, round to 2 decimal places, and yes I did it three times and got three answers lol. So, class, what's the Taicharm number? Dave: -0.12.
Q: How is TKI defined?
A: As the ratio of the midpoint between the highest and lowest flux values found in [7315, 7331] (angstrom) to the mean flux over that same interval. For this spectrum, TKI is 1.00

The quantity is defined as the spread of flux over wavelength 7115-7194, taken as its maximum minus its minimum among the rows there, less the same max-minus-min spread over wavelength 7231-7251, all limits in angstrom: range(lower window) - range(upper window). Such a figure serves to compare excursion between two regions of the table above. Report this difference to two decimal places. 0.25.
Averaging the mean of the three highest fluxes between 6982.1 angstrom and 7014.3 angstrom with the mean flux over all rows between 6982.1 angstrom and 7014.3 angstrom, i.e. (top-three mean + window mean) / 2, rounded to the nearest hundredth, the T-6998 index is 5.01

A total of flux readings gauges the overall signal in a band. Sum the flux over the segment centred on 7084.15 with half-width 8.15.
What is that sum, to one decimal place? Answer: 24.5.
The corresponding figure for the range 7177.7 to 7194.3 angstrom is 23.4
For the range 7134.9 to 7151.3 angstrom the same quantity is 22.8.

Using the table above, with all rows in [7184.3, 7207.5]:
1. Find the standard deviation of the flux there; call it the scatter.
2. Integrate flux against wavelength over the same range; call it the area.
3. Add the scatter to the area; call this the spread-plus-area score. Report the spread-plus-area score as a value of 108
